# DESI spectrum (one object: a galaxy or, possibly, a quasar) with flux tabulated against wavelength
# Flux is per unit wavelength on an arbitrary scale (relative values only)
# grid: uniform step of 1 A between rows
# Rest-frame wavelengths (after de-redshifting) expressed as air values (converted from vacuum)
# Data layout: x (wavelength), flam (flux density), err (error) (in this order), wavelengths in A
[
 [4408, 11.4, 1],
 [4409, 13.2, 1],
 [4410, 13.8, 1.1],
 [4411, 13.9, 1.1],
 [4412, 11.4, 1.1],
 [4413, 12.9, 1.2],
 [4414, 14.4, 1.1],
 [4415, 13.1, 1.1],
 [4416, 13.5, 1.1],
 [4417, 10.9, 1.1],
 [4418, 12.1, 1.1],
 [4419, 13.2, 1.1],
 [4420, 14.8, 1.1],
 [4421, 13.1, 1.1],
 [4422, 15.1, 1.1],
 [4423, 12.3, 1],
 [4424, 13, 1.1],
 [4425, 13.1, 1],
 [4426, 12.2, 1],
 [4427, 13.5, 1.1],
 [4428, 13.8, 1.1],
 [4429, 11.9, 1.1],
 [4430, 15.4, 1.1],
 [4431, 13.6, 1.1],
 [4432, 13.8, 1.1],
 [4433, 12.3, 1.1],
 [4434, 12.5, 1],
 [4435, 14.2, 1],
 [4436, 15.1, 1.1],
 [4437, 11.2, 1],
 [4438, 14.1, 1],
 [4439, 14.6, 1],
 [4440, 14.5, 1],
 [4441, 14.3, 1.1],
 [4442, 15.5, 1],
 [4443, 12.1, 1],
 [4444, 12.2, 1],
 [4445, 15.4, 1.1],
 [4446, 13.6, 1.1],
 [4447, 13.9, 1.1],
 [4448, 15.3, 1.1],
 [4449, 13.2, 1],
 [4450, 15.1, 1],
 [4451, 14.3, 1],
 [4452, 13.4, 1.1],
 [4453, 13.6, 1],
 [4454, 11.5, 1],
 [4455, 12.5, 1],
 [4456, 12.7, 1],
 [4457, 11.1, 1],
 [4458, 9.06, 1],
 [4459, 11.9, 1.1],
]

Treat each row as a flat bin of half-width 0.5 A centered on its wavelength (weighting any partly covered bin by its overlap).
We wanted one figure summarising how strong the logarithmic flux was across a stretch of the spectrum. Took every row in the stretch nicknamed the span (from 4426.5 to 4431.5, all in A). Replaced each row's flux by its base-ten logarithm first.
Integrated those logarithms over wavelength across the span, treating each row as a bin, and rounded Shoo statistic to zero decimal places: 6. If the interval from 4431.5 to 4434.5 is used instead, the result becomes 3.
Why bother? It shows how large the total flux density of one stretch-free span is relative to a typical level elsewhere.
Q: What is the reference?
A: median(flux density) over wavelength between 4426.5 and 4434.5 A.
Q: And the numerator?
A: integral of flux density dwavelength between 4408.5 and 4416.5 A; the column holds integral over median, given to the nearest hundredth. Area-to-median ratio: 7.84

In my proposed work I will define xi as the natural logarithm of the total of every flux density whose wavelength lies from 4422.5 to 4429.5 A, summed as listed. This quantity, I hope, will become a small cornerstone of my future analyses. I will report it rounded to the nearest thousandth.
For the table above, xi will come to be 4.498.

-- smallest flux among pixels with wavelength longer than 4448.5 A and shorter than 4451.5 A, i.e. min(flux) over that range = 13.2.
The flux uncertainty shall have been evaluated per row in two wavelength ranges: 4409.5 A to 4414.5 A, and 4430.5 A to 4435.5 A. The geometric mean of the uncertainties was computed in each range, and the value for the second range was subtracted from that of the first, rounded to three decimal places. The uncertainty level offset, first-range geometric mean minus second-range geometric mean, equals 0.060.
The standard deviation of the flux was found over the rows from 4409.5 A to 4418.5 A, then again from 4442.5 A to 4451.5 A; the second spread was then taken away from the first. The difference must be -0.06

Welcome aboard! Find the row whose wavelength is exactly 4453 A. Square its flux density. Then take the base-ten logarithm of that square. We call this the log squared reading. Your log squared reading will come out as 2.27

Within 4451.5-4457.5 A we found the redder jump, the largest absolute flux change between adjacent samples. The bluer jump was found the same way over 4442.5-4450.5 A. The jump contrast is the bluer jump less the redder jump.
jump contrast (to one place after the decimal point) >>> 1.1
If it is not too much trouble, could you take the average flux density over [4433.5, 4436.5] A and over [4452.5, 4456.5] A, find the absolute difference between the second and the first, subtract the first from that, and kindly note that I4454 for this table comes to -12.6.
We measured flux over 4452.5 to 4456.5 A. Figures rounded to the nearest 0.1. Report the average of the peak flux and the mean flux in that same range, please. 13.1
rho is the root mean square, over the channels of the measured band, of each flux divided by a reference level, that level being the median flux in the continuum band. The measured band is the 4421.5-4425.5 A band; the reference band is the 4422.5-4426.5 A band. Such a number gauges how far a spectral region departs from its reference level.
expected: 1.06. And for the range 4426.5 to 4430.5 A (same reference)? 1.08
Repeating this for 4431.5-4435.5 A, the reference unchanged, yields 1.05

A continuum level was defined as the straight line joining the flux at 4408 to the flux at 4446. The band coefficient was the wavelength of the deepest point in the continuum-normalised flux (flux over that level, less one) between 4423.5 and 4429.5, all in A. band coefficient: 4429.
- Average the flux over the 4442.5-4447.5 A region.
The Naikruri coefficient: 13.4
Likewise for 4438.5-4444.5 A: 13.9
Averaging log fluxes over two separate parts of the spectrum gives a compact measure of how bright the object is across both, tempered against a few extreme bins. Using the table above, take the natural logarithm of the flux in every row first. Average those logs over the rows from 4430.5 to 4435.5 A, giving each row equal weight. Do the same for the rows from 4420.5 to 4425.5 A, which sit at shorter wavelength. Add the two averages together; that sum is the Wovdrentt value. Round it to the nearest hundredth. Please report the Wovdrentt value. 5.17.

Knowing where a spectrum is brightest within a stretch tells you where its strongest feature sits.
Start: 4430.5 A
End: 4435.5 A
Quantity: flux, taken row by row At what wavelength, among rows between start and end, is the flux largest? 4435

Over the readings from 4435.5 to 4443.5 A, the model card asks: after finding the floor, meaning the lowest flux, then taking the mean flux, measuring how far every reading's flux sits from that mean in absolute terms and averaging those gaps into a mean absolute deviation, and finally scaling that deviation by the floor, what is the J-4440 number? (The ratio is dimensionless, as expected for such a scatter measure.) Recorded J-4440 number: 0.102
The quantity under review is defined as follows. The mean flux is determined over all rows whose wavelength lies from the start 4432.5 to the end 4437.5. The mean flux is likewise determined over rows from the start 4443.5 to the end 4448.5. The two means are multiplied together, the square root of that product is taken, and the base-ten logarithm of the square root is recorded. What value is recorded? 1.13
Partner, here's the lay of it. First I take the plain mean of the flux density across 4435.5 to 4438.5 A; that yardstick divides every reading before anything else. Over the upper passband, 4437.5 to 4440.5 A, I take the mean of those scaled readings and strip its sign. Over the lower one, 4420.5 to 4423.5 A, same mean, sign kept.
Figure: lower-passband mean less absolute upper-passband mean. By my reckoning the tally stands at -0.067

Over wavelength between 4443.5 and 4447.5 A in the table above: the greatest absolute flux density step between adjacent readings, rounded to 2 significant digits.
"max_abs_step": 3.2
